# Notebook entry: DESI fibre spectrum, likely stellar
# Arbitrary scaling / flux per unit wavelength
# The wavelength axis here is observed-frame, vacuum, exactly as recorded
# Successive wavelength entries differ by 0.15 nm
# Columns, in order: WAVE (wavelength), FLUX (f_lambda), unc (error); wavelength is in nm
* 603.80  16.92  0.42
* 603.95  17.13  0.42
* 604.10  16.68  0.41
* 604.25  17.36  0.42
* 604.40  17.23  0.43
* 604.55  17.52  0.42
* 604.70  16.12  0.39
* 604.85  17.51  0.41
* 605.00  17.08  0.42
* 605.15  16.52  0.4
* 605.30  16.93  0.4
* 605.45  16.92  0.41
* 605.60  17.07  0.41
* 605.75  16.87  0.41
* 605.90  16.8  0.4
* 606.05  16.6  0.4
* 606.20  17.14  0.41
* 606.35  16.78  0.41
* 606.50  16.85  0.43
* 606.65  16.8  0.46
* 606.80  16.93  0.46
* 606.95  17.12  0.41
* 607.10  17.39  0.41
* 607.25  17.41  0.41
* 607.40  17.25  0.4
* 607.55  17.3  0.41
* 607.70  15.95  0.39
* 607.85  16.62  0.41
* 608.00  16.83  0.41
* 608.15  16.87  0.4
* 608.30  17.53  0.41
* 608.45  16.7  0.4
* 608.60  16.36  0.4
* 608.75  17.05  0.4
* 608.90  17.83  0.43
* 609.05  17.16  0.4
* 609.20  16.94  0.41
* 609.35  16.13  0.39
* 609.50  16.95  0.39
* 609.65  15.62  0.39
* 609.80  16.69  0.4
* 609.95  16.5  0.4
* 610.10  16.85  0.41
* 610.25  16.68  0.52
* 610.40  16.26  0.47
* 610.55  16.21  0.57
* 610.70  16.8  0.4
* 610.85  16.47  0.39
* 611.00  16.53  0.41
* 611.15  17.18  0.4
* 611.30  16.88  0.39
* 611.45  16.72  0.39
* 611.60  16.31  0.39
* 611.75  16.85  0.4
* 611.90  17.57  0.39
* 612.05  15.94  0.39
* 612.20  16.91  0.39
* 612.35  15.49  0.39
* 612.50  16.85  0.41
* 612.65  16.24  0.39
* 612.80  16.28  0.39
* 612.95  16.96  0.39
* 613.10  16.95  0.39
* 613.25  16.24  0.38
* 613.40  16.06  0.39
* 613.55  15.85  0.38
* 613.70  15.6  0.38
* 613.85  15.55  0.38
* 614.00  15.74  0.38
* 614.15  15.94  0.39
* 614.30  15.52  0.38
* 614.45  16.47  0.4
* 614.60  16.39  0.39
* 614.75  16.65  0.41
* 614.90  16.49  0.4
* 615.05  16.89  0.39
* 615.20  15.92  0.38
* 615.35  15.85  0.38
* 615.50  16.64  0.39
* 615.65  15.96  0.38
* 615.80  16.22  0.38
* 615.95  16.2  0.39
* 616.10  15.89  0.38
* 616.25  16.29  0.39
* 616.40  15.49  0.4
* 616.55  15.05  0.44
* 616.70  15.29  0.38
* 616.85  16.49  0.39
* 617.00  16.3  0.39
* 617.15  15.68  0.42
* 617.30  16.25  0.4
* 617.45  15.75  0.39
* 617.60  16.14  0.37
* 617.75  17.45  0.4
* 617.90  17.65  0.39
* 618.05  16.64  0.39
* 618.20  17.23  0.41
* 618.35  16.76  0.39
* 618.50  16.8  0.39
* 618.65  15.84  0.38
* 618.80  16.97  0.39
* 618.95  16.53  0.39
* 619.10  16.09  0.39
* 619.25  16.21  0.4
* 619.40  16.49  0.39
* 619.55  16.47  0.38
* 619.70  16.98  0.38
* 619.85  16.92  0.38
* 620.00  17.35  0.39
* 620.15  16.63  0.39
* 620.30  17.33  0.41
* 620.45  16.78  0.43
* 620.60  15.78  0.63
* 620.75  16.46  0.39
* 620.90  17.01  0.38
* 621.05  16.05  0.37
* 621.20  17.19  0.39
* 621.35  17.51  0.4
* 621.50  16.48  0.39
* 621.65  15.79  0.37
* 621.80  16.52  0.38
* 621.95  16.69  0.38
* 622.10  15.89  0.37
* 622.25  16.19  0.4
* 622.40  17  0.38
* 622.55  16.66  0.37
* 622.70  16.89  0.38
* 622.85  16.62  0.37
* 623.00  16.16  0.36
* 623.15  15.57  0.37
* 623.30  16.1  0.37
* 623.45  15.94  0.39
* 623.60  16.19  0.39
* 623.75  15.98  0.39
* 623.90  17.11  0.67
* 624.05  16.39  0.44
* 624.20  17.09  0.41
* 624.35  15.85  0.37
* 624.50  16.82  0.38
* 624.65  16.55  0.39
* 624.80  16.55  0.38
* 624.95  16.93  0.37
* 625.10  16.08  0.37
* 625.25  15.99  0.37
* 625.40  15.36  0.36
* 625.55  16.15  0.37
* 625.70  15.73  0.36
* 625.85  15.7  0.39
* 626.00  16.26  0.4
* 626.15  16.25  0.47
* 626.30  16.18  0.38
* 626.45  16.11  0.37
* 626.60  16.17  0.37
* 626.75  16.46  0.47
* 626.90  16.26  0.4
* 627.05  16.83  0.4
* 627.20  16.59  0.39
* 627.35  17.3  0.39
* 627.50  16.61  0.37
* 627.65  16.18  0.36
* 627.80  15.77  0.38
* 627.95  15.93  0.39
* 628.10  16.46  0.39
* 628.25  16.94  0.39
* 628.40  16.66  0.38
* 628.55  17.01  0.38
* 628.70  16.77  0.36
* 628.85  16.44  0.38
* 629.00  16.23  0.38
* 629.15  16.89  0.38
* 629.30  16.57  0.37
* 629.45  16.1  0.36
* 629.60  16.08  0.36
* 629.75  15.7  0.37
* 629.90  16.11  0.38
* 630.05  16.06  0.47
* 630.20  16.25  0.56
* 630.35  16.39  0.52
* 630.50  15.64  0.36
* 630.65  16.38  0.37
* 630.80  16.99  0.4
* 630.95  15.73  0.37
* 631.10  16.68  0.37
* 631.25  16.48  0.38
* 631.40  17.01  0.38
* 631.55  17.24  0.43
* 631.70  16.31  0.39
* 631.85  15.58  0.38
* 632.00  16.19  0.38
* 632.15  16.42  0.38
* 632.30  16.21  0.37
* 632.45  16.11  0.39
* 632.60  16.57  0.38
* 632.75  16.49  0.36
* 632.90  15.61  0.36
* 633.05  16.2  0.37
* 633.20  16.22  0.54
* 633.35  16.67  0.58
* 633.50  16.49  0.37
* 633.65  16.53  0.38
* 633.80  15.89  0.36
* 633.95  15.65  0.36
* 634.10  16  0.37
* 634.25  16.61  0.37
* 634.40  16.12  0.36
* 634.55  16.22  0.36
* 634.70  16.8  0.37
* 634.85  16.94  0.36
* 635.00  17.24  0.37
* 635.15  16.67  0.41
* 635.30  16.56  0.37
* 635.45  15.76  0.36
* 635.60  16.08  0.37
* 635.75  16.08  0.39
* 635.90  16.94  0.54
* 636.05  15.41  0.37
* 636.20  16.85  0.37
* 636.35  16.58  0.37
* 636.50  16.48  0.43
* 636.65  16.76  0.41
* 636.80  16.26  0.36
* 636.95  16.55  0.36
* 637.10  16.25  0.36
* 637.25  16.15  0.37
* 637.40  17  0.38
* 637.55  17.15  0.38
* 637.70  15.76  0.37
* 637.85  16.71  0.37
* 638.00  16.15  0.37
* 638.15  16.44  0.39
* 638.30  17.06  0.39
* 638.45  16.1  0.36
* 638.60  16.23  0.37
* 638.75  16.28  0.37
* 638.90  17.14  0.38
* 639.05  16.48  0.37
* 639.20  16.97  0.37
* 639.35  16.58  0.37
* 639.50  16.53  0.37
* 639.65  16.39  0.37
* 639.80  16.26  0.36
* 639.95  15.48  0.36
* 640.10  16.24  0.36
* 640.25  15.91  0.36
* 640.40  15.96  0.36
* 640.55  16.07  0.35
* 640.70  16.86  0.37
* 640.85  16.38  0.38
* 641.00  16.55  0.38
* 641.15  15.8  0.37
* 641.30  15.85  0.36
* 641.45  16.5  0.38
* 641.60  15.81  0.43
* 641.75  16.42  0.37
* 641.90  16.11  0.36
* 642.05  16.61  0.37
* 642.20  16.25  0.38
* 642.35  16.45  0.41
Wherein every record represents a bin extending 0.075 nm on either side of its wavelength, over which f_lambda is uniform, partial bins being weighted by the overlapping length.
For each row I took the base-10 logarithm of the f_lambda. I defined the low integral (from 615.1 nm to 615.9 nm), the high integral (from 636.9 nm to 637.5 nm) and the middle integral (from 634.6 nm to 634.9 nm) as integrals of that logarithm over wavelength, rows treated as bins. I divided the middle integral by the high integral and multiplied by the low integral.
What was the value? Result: 0.5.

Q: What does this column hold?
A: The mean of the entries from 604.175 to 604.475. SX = 17.3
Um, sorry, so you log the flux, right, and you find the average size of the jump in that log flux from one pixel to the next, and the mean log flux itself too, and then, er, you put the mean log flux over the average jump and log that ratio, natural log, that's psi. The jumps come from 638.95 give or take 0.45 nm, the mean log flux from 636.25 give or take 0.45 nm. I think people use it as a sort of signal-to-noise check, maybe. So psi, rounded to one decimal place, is 4.6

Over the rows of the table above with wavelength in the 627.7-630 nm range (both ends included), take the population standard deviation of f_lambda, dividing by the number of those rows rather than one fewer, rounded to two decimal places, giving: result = 0.41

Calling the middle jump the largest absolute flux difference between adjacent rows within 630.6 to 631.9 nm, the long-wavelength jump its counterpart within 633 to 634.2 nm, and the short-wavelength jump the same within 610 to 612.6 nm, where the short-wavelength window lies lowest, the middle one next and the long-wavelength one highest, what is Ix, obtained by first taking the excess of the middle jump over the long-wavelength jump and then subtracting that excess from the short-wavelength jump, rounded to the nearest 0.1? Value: 1.0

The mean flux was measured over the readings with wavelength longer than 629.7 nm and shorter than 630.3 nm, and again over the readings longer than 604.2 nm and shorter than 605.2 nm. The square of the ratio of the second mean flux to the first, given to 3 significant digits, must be 1.13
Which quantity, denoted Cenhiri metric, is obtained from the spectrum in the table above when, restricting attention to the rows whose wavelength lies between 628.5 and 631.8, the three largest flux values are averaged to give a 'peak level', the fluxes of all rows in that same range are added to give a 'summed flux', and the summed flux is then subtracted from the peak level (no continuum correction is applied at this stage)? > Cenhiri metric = -344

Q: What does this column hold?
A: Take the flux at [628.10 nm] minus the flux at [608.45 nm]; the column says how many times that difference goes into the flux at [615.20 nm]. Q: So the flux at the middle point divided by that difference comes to -66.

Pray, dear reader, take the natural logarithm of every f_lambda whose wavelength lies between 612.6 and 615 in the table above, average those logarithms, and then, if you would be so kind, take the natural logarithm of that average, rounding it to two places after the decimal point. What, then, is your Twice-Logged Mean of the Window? 1.02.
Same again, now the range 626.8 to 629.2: 1.03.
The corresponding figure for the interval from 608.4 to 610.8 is 1.03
